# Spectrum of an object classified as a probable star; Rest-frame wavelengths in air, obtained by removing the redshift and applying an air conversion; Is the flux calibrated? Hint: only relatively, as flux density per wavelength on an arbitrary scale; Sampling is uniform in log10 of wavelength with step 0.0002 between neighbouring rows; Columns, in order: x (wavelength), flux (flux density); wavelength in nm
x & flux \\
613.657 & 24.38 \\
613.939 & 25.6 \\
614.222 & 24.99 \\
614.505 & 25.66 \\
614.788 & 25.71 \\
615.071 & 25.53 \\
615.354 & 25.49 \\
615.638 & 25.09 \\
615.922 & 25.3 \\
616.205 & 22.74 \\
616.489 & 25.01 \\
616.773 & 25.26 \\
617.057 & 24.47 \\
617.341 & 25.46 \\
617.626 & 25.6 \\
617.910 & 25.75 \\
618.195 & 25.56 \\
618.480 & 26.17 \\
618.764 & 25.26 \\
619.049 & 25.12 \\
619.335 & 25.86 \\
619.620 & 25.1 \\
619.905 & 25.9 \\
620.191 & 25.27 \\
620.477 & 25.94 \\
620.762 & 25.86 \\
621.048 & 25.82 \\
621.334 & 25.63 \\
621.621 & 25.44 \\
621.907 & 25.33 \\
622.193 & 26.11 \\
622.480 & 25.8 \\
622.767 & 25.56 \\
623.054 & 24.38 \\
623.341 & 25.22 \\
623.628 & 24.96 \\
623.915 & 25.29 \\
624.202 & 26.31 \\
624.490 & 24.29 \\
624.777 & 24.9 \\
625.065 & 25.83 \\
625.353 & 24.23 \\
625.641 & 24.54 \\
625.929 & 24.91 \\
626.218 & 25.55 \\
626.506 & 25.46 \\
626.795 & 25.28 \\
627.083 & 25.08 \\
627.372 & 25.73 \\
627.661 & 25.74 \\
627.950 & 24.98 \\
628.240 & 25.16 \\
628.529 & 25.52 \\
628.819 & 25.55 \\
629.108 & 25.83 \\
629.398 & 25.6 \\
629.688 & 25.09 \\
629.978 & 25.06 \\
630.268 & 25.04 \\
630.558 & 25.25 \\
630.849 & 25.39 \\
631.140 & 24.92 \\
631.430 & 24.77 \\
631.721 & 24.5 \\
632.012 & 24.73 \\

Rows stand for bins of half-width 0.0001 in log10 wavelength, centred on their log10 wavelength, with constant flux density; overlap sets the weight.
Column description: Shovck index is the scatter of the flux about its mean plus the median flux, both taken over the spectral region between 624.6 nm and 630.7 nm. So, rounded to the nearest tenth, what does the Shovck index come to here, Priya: 25.7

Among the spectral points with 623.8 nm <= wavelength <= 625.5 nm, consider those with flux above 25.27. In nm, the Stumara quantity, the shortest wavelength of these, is 623.915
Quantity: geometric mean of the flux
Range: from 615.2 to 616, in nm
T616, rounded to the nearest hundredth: 25.29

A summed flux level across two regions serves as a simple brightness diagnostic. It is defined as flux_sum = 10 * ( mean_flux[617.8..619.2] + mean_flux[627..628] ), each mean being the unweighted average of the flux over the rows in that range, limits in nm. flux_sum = 510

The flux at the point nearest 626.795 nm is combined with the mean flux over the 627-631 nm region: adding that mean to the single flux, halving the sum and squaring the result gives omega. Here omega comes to 641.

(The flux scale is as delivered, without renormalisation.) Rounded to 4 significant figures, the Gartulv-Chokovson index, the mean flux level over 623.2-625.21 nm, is 25.26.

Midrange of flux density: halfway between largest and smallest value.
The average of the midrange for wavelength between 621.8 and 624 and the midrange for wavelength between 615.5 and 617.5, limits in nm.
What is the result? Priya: 24.7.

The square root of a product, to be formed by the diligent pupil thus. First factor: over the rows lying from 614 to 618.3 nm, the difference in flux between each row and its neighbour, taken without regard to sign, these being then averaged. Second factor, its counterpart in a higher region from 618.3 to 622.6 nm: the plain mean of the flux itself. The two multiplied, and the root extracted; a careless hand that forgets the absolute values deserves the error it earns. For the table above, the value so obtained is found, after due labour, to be 4.04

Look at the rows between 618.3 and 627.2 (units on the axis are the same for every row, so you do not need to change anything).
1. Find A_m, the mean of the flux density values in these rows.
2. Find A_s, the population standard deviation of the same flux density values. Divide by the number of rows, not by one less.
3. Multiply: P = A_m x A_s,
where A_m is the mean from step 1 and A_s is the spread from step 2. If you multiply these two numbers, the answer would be 13.6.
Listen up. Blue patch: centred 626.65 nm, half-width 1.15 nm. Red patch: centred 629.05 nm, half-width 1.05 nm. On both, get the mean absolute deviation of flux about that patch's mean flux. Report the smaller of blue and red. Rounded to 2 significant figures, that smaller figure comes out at 0.26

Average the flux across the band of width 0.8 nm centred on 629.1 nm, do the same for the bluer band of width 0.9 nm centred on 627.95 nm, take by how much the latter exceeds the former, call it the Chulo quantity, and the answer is -0.4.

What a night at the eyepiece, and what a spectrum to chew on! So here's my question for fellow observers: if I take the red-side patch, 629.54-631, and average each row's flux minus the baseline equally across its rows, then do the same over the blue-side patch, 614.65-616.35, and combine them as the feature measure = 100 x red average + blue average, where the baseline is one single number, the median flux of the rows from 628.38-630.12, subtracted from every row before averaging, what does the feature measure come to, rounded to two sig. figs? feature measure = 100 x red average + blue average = -37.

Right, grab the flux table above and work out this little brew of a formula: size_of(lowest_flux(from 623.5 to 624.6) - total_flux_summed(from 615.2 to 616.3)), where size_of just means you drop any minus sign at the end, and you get 74.3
